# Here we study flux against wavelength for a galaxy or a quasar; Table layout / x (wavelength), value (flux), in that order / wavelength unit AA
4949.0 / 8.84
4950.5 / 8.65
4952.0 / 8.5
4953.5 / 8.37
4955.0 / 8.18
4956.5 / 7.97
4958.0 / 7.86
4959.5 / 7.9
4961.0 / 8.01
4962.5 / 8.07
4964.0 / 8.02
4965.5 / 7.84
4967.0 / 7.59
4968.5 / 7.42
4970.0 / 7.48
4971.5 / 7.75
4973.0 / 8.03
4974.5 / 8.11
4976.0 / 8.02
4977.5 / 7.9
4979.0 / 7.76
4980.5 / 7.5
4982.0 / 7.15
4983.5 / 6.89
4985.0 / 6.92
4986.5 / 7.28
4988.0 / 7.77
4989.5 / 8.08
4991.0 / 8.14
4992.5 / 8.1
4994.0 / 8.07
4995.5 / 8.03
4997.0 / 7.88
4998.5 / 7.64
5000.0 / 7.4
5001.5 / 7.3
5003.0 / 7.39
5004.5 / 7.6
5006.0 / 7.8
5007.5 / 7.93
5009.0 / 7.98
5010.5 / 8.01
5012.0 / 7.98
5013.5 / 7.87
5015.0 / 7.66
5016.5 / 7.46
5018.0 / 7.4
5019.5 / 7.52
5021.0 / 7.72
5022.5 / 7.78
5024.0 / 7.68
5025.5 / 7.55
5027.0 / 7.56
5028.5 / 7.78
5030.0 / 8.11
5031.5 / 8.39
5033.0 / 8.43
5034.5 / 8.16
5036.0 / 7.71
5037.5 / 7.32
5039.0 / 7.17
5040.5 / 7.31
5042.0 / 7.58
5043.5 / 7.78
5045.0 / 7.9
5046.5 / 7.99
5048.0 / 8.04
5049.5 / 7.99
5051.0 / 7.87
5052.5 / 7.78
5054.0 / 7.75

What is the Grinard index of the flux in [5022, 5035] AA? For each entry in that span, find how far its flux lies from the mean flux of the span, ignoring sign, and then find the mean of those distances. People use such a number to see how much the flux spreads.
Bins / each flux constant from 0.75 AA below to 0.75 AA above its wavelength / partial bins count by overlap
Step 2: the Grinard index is 0.30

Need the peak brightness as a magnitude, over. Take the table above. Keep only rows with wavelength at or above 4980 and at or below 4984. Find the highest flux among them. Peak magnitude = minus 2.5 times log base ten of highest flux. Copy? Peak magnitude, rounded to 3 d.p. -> -2.188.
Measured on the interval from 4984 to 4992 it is -2.277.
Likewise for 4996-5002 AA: -2.241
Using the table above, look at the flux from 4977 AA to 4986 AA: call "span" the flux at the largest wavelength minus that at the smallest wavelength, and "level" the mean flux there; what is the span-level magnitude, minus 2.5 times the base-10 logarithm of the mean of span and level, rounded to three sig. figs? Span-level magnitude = -1.26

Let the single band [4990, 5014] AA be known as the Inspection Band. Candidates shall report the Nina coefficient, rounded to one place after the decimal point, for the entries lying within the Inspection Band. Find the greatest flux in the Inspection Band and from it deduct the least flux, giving 0.8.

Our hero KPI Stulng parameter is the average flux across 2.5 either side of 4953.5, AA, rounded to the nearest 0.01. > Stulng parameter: 8.35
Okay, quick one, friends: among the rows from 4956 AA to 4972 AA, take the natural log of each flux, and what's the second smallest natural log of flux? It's 2.01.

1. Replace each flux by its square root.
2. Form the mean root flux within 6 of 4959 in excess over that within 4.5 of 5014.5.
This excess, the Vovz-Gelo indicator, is 0.06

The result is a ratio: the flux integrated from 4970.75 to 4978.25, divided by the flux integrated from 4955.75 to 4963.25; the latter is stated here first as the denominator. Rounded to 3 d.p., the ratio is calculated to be 1.000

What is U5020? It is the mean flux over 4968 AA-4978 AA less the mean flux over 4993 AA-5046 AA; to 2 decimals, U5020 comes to 0.08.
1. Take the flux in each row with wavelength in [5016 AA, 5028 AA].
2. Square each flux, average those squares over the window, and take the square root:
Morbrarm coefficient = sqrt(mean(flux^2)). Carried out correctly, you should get 7.58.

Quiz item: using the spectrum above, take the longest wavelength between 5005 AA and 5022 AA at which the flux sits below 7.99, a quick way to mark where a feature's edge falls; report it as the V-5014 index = 5021.0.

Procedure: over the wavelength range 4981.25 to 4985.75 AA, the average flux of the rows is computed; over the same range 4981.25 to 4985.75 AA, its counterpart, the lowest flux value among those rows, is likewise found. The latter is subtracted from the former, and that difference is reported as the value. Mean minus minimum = 0.10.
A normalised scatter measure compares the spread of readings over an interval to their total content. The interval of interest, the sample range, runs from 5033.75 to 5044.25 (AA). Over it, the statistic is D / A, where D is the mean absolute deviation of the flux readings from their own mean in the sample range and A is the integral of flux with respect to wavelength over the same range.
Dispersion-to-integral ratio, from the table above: 0.0033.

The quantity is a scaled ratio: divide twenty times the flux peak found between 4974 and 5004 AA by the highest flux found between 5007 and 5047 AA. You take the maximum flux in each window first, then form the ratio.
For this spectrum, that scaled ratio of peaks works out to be 19.3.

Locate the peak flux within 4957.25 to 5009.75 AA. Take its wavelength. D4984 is 4991.0 AA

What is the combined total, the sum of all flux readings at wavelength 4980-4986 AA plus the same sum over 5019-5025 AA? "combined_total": 59.2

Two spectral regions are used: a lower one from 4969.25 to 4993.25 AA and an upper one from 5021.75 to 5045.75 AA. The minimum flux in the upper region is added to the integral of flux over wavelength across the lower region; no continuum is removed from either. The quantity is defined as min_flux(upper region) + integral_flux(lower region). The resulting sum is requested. 191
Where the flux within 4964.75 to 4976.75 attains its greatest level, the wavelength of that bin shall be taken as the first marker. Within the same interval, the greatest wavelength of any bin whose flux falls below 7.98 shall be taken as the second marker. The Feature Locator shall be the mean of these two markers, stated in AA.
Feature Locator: 4973.0 AA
